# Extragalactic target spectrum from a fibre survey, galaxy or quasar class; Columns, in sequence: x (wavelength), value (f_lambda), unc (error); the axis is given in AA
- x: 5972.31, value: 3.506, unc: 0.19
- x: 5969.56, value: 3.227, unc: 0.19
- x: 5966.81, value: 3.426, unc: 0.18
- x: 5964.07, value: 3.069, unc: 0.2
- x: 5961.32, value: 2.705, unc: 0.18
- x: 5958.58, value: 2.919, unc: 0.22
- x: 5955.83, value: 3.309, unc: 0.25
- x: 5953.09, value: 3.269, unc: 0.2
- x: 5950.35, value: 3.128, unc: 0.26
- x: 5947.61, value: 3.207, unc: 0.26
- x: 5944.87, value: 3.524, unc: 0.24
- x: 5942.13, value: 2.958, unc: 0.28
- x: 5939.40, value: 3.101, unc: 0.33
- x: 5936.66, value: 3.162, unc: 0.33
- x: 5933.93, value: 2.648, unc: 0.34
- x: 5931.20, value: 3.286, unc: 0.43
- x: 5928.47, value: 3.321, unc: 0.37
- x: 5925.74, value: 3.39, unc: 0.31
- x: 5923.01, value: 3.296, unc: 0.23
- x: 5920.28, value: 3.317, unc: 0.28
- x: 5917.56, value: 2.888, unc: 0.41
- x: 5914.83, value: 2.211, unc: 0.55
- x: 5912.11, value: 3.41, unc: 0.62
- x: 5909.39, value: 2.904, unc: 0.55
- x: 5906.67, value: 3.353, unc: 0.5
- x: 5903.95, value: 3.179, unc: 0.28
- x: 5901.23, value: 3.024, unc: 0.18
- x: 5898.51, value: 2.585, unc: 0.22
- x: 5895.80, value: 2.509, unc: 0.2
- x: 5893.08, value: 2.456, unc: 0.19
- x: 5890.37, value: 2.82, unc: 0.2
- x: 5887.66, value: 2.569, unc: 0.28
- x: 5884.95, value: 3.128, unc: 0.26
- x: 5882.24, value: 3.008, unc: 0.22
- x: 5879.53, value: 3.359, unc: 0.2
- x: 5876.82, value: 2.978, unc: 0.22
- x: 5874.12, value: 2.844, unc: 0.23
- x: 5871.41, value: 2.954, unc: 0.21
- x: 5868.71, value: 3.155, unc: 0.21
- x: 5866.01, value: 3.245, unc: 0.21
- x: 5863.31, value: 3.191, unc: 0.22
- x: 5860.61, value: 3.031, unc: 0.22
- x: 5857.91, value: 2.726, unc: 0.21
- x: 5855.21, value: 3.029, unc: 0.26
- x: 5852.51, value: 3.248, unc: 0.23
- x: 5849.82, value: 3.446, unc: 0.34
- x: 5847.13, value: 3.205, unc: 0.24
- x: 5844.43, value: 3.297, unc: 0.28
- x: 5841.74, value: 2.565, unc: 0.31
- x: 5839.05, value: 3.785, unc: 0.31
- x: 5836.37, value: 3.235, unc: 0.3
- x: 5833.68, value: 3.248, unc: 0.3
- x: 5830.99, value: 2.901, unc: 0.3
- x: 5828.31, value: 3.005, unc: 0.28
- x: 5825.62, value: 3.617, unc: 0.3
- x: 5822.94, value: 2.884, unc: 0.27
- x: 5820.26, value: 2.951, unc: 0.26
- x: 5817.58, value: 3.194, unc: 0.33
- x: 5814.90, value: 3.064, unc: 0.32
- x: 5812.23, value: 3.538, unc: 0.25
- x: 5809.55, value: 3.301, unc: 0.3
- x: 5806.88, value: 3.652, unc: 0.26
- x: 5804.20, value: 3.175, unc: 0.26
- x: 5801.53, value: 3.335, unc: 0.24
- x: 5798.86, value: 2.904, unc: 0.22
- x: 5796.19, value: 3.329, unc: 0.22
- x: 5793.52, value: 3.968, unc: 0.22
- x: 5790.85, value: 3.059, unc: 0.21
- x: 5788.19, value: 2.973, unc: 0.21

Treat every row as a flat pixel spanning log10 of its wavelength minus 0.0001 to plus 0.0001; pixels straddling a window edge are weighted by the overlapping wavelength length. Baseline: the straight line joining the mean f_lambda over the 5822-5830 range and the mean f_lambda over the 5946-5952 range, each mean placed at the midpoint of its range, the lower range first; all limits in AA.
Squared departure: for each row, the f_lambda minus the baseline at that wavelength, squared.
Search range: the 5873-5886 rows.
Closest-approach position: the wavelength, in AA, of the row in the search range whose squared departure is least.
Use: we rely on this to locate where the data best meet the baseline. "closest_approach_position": 5884.95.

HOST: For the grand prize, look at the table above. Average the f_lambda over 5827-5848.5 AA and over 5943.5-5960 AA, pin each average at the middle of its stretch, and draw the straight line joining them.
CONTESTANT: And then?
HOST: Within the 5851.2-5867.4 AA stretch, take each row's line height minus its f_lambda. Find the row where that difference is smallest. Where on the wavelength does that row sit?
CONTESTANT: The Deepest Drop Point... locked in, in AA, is 5852.51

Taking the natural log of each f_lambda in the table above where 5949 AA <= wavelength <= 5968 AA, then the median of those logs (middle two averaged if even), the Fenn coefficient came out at 1.14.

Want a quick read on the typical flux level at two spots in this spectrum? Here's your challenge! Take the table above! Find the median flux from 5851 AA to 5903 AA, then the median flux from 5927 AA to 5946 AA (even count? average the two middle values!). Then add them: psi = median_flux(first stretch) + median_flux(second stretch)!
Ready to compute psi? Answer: 6.17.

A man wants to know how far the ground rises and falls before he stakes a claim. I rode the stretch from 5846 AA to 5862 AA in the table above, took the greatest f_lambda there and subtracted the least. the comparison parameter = 0.72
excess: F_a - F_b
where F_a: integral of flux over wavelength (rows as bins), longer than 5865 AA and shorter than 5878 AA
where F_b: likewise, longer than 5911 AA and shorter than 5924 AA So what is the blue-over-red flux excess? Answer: 0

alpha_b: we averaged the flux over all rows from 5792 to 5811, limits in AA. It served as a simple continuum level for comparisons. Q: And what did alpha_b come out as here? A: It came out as 3.38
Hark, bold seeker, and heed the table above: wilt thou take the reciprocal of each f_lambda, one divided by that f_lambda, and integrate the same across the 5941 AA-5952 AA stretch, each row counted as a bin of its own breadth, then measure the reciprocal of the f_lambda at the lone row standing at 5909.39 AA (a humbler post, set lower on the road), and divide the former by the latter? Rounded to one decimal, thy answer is 10.0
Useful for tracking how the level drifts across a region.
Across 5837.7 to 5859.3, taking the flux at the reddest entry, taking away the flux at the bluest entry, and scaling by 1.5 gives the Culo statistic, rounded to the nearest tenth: -1.6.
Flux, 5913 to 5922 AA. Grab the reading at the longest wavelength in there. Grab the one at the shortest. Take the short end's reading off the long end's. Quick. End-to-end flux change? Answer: 1.1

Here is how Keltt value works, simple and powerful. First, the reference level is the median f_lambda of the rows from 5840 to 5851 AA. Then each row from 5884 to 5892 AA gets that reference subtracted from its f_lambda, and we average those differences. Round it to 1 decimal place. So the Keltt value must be -0.4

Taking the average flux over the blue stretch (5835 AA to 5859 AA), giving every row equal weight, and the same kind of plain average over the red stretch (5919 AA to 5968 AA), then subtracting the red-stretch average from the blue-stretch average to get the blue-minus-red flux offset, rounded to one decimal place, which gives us 0.0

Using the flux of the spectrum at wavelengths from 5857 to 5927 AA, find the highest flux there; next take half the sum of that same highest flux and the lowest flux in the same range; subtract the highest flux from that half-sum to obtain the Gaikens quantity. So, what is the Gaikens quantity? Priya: -0.60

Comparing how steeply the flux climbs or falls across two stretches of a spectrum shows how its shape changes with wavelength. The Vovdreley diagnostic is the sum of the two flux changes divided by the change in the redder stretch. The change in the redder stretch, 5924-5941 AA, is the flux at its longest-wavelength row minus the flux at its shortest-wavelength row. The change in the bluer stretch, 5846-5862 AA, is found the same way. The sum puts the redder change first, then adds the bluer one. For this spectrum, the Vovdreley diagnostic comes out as 1.6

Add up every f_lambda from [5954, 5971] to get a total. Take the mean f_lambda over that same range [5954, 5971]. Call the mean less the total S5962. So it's -16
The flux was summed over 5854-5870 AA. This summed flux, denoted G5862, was 18.4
